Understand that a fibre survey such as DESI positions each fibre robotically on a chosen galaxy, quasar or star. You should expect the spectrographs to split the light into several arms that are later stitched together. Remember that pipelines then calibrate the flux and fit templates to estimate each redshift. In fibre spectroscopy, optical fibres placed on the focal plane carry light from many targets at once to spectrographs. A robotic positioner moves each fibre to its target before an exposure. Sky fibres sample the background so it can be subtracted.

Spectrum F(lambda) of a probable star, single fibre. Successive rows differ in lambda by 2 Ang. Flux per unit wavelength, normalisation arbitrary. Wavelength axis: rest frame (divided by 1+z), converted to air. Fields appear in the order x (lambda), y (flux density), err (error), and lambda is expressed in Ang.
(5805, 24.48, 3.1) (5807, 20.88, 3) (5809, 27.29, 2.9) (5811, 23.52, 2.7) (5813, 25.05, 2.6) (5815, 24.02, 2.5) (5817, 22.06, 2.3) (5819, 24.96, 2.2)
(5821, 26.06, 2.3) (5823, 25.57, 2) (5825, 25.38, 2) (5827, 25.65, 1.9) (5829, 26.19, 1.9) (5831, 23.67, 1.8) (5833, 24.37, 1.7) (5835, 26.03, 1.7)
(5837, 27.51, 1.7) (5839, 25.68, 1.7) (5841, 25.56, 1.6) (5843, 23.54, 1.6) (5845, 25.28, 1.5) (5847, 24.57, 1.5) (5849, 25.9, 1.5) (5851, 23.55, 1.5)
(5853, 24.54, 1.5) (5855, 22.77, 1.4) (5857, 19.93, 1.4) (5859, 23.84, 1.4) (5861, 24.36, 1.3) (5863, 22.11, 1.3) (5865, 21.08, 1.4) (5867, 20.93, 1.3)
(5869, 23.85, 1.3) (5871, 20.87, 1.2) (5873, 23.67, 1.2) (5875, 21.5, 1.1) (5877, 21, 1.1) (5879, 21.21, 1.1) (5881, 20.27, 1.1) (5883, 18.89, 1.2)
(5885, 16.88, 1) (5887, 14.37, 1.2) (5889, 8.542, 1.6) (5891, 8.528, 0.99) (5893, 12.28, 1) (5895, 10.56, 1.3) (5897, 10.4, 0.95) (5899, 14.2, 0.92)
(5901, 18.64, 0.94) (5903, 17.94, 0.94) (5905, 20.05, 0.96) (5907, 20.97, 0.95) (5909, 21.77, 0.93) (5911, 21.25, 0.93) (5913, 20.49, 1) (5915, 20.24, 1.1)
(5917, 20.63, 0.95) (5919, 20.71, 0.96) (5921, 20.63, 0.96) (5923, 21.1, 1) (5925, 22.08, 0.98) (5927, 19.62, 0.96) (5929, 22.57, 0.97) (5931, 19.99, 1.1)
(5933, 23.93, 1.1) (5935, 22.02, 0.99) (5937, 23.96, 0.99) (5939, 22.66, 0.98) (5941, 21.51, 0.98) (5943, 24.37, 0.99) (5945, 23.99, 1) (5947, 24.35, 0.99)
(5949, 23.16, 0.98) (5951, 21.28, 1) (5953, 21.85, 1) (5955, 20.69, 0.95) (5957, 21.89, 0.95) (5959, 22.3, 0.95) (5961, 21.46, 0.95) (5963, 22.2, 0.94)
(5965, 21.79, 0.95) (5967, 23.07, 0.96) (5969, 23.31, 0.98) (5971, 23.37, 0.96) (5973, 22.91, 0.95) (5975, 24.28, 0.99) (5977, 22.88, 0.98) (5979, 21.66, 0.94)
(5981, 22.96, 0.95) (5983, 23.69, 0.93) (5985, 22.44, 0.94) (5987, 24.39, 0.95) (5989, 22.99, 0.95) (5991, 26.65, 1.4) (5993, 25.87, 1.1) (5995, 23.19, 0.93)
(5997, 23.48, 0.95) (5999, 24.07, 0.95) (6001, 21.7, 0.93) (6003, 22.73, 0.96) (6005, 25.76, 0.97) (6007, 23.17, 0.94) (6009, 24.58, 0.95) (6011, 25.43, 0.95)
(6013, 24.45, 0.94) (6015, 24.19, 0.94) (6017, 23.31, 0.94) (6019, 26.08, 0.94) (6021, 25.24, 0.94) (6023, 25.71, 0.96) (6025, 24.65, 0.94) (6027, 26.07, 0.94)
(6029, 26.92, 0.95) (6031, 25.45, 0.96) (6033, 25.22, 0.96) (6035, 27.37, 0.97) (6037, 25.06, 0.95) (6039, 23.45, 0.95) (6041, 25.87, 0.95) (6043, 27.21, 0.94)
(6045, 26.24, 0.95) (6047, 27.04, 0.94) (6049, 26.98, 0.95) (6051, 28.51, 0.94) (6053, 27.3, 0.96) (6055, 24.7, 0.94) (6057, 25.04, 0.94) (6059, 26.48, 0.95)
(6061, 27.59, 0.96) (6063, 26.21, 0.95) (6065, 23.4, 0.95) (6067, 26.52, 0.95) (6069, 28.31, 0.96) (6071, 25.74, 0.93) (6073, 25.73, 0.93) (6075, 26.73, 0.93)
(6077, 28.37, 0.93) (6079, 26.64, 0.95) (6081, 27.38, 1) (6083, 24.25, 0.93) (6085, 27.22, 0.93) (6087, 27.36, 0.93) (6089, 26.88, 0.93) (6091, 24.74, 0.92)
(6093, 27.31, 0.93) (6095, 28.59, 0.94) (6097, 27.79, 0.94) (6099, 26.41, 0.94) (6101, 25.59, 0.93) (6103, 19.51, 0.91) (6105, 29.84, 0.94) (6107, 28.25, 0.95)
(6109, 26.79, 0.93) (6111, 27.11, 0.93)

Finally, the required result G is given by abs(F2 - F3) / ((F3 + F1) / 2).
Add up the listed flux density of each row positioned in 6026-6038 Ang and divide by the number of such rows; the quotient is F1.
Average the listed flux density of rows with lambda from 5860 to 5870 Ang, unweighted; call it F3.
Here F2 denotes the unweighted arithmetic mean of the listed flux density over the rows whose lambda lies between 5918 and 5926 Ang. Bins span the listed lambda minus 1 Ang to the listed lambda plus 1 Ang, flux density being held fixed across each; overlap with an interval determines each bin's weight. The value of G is 0.055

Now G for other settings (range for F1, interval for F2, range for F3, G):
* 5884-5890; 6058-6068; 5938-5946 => 0.160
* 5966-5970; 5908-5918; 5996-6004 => 0.092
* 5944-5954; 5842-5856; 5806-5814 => 0.005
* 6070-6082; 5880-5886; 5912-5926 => 0.091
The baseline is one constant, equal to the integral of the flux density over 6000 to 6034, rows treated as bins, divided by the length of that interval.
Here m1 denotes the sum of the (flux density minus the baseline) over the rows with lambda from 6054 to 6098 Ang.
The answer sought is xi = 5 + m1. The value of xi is 44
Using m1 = 39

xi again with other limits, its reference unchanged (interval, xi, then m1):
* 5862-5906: -152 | -157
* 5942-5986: -39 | -44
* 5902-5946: -67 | -72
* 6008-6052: 26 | 21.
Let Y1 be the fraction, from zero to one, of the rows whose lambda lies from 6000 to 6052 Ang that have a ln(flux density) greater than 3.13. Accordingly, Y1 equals 0.9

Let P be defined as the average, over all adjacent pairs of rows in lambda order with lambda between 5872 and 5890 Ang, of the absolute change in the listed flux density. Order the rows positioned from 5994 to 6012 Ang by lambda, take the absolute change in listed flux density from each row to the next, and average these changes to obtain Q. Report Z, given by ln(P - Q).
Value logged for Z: -0.86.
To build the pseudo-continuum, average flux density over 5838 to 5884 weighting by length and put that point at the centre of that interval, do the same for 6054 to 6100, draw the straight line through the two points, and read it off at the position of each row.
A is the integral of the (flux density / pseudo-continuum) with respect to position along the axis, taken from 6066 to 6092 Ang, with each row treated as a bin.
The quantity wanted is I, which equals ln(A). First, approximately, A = 26.1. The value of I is 3.26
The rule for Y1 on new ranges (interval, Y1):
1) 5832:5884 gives 0.6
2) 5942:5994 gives 0.6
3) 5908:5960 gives 0.2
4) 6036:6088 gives 1.0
